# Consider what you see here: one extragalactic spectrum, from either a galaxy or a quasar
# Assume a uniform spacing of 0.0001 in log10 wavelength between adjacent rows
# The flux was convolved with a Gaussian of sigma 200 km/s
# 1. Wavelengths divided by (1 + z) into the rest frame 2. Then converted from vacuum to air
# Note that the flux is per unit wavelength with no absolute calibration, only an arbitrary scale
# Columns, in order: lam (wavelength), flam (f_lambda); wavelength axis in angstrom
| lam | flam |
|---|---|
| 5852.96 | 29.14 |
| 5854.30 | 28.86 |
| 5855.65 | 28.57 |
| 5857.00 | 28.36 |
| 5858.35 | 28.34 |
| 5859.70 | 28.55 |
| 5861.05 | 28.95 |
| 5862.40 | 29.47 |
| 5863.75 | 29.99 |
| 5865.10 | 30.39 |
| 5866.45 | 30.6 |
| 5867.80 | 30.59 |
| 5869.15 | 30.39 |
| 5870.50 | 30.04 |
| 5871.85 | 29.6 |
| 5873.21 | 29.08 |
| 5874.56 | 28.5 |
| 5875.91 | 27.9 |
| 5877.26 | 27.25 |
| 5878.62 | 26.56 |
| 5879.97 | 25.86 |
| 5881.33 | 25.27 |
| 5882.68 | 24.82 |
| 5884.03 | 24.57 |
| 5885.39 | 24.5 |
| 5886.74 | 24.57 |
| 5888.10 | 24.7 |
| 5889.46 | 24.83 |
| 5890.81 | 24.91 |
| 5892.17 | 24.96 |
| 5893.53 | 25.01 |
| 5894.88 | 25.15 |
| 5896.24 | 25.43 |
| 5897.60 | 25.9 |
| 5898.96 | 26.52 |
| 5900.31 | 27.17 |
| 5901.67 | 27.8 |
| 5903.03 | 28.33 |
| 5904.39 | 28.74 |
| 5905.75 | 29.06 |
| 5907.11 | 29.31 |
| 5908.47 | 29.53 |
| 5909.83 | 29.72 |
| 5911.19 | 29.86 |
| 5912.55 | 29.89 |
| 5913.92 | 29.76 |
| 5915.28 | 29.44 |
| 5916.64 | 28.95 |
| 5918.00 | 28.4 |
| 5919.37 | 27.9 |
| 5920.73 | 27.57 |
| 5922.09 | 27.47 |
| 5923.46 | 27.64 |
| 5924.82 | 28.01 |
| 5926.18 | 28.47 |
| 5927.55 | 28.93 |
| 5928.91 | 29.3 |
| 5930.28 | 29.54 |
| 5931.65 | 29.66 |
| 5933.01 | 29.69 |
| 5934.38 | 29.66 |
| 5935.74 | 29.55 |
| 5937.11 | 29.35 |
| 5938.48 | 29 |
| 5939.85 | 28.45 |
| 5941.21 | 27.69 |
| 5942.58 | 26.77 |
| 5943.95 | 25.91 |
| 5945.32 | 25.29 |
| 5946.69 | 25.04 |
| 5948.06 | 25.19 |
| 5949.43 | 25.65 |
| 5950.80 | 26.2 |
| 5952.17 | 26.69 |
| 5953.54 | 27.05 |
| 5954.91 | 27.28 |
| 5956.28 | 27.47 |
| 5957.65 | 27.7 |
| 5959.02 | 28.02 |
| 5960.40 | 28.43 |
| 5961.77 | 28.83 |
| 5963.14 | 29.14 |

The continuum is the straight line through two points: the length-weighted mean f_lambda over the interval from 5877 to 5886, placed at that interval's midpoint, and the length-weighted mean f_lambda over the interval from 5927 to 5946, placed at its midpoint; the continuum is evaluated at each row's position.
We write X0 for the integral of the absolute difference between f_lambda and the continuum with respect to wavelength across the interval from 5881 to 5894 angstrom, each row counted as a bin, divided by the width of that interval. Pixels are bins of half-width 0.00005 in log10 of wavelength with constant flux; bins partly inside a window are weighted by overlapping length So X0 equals 1.0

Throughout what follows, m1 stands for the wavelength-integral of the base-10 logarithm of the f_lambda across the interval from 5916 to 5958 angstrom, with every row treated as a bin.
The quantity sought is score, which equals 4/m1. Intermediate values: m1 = 61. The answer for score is 0.07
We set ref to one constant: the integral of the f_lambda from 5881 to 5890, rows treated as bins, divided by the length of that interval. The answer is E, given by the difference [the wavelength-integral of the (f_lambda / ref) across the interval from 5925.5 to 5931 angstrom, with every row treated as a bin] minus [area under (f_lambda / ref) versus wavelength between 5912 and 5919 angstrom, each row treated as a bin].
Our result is -2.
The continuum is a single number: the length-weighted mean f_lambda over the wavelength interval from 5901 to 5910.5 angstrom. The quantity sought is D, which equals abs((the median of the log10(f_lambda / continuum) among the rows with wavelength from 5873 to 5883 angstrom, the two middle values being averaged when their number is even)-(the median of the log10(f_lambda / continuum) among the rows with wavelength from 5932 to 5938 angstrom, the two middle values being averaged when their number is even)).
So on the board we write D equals 0.04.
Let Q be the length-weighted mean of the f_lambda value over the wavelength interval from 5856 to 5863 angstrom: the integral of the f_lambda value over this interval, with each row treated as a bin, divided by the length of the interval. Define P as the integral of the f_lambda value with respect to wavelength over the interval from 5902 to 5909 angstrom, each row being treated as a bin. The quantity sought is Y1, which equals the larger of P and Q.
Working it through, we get 202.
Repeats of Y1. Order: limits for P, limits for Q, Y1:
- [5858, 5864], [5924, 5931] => 174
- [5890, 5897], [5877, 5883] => 176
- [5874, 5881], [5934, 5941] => 190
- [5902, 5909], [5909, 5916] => 202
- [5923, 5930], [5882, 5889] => 200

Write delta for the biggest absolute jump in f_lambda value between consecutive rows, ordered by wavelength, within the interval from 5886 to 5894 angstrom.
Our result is 0.13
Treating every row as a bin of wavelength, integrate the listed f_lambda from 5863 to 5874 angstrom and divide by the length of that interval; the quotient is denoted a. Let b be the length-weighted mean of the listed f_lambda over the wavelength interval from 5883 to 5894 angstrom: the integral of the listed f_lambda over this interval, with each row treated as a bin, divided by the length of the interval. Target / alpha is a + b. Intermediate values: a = 30.1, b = 24.7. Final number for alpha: 54.8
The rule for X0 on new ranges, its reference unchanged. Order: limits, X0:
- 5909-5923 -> 1.6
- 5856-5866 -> 4.8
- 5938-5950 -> 2.5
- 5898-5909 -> 1.6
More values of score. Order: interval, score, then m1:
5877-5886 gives 0.32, 13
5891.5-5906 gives 0.19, 21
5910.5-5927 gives 0.17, 24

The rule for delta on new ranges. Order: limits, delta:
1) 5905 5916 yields 0.32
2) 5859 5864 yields 0.52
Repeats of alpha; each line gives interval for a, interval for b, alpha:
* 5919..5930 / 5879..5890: 53.2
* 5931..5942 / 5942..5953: 55.0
